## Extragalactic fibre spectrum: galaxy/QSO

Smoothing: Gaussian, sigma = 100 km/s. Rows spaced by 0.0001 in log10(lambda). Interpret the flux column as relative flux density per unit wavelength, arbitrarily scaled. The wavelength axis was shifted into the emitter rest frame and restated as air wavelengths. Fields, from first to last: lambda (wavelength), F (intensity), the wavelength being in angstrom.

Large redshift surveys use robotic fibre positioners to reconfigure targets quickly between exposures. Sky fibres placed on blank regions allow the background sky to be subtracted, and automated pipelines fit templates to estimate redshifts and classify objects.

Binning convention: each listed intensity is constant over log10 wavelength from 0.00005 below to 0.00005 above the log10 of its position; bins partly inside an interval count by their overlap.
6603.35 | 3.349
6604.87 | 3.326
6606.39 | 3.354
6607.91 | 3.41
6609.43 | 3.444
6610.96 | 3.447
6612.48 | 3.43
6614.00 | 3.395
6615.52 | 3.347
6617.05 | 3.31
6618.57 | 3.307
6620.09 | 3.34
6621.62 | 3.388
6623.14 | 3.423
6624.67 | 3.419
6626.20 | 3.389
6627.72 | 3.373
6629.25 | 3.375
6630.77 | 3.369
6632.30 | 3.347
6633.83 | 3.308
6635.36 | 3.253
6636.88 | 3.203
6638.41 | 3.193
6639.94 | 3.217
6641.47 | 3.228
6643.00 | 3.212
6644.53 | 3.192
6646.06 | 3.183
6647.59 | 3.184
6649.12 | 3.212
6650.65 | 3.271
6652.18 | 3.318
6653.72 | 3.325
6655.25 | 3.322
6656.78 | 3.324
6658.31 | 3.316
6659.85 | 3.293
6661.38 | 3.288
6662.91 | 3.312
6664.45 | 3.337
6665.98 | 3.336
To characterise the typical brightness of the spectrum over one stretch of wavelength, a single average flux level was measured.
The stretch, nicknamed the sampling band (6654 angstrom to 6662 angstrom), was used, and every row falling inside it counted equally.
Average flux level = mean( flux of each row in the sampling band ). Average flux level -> 3.31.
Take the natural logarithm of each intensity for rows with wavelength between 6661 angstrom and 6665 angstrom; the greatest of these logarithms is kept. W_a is 1.21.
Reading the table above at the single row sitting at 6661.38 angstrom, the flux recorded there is 3.288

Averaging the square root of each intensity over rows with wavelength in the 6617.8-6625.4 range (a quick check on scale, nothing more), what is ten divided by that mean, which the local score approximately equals 5.44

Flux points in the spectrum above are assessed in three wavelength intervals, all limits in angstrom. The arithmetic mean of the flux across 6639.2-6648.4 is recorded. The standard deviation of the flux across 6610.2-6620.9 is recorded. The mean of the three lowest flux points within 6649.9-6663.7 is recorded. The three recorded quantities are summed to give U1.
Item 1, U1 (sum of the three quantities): 6.54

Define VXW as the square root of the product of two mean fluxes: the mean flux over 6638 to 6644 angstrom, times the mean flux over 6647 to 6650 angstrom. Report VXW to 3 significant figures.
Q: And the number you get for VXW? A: 3.21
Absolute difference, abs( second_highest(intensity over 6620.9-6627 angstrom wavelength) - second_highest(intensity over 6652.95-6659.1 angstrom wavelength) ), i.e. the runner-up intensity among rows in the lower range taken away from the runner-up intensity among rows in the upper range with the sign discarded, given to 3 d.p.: 0.095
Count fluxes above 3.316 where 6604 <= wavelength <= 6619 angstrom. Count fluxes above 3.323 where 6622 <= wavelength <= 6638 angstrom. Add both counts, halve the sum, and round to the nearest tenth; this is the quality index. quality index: 7.5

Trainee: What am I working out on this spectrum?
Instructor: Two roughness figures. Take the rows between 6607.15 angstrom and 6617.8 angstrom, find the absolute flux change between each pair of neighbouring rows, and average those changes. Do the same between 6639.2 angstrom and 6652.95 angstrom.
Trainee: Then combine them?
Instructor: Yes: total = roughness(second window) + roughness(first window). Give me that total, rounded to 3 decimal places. 0.053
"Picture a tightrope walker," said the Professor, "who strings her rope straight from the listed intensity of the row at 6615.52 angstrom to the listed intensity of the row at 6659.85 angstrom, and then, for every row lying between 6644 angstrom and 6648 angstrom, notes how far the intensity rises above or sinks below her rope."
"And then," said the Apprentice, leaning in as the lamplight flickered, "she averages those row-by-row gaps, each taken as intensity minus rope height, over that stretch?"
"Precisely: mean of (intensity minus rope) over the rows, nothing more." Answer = -0.12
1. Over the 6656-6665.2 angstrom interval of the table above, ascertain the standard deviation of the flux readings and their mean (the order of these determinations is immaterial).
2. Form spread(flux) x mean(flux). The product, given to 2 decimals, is 0.06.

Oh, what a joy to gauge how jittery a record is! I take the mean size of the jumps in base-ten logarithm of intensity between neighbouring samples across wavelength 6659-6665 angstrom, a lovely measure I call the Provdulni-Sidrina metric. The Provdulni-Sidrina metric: 0.0024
